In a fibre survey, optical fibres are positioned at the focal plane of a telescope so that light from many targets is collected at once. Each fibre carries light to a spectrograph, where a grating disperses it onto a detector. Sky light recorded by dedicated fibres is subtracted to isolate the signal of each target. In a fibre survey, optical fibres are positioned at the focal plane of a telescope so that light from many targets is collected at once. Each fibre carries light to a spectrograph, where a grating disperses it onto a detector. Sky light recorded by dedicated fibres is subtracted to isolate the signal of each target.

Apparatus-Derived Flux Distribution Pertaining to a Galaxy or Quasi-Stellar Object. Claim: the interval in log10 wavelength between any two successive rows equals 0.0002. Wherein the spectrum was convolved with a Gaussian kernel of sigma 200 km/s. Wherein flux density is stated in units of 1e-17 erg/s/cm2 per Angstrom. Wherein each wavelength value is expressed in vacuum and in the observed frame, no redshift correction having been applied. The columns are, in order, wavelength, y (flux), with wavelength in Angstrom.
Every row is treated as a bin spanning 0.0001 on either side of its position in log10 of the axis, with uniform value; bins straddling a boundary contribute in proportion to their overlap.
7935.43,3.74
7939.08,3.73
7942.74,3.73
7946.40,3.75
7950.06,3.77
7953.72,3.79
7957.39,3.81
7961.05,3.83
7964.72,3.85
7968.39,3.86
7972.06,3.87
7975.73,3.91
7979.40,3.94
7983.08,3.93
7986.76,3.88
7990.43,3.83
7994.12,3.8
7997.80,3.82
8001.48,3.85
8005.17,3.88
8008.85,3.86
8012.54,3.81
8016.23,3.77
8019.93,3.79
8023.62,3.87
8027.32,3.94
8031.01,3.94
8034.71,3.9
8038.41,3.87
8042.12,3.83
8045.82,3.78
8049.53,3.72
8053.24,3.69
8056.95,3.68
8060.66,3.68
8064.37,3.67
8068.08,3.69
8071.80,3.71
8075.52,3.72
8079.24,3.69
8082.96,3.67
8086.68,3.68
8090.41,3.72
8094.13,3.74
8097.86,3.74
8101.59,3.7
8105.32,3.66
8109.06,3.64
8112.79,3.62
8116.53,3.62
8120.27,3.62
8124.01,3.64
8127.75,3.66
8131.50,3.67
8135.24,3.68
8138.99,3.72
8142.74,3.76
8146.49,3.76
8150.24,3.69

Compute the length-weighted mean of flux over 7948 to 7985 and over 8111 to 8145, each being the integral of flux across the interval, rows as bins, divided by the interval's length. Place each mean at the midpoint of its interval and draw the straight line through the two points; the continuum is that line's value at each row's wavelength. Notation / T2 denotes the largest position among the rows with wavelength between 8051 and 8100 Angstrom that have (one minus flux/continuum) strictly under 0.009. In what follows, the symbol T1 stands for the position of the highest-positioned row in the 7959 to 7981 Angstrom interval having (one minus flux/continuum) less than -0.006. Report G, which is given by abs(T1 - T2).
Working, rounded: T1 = 7979.40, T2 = 8097.86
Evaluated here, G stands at 118.5 Angstrom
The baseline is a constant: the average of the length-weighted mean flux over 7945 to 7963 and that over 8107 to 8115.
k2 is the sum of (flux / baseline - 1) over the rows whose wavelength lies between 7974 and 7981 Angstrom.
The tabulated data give 0.12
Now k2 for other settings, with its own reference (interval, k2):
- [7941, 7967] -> 0.15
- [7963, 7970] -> 0.08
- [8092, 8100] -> 0.02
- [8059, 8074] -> -0.02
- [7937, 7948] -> 0.02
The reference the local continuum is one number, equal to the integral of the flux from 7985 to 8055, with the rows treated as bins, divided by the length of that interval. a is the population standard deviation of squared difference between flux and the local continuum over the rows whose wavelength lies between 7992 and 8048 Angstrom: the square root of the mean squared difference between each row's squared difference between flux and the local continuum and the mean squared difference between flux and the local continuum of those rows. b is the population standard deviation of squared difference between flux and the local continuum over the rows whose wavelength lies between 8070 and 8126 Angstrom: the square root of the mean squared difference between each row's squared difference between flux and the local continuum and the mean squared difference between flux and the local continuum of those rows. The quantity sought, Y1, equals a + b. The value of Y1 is 0.0167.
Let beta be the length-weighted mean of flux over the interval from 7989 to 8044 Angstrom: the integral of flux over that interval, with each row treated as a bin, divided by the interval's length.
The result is 3.85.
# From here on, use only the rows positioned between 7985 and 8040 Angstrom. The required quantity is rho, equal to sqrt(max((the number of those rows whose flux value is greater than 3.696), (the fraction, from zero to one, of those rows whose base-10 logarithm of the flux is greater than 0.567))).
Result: 3.87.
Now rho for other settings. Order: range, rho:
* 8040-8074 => 2.00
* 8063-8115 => 2.45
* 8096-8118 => 1.41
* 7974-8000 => 2.65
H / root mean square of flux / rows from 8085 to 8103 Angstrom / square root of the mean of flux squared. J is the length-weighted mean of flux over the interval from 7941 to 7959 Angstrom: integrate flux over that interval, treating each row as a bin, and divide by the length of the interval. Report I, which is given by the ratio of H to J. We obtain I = 0.986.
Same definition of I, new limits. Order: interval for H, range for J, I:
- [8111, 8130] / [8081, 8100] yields 0.979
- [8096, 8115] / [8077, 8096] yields 0.992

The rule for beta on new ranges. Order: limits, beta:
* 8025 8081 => 3.77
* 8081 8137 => 3.67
